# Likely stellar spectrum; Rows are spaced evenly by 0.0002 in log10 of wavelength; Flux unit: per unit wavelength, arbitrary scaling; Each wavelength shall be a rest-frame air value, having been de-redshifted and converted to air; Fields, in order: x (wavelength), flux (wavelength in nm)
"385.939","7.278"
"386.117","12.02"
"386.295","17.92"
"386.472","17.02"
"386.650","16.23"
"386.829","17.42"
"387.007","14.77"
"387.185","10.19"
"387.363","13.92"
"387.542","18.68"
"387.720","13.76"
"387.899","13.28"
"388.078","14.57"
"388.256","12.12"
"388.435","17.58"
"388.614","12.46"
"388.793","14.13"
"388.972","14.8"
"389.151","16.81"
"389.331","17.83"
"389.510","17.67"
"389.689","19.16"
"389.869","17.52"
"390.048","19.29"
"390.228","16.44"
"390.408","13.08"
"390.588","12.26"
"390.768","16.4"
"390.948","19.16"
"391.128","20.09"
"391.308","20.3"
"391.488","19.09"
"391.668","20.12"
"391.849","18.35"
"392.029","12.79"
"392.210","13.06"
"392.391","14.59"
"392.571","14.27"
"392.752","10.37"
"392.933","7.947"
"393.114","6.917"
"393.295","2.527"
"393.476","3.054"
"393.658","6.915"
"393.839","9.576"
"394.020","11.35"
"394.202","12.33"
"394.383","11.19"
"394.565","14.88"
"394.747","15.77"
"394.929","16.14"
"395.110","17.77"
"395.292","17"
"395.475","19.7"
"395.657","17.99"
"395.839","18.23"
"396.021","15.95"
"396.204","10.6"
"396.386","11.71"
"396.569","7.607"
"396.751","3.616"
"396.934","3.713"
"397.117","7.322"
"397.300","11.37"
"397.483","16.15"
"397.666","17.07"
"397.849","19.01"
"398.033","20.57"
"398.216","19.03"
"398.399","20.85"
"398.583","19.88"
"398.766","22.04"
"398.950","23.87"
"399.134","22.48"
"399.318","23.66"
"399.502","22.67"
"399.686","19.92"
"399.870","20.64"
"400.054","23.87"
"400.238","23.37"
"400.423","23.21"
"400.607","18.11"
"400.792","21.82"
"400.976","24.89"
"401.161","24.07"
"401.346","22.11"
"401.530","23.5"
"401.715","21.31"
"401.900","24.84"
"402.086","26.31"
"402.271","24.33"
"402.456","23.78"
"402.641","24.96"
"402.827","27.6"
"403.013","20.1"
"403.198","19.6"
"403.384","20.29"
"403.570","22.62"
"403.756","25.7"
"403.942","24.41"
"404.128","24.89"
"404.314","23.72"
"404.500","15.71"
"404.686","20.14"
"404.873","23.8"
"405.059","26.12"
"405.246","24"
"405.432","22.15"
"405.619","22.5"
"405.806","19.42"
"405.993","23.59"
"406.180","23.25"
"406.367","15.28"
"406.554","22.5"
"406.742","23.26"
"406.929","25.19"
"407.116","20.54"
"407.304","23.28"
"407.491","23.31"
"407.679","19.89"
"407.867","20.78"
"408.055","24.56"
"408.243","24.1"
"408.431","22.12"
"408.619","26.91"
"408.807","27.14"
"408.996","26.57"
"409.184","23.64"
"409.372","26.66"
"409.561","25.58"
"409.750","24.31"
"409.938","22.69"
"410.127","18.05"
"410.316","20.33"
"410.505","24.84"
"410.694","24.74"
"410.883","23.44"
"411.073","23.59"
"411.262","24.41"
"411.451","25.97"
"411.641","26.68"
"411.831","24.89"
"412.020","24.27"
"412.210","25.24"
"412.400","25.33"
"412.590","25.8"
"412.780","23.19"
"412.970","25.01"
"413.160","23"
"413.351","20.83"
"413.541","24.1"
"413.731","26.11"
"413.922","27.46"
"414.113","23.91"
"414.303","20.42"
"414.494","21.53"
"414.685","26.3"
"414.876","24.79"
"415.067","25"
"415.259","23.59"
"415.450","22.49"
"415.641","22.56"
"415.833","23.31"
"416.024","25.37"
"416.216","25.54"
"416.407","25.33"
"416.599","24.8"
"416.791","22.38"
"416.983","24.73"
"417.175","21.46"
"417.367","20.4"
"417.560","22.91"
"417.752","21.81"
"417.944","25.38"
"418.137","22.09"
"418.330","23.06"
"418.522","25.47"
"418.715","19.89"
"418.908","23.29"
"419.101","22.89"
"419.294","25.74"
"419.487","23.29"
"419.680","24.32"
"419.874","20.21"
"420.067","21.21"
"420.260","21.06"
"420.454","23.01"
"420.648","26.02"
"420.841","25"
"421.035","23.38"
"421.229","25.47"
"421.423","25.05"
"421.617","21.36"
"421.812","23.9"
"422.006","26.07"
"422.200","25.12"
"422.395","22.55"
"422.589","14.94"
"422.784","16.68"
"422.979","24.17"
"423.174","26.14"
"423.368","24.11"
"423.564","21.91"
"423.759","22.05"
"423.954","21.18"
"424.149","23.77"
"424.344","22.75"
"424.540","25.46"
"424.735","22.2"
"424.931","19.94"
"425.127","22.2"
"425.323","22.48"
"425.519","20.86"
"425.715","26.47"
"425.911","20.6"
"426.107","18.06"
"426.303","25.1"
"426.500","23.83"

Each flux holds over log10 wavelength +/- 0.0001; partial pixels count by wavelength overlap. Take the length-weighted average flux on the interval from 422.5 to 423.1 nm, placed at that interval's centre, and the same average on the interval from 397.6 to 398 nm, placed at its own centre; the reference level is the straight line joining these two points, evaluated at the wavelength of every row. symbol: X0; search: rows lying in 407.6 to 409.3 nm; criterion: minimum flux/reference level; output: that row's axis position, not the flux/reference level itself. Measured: 407.679 nm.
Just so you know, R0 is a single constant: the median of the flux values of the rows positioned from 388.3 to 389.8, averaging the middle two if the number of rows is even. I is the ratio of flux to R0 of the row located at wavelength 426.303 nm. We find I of 1.5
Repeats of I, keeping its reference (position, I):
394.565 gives 0.9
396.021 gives 0.9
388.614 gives 0.7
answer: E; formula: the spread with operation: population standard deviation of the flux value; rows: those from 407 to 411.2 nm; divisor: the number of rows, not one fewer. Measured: 2.4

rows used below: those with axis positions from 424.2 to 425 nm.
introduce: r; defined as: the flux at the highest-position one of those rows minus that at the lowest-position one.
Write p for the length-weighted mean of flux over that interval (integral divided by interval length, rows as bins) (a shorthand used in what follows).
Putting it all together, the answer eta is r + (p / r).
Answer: -11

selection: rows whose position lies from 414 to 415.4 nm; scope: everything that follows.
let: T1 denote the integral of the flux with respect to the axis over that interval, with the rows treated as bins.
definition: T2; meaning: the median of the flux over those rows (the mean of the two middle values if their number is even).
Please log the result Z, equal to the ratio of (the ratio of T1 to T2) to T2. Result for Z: 0.058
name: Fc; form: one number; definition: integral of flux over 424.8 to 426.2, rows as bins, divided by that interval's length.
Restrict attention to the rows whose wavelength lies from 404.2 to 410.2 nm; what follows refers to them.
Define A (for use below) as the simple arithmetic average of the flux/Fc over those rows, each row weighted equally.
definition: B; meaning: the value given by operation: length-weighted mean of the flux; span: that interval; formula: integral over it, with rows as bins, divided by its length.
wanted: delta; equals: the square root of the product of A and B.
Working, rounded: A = 1.06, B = 22.9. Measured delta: 4.9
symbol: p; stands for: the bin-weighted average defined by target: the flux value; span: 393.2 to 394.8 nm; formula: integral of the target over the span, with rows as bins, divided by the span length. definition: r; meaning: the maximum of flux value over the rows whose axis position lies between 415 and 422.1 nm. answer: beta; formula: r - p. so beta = 16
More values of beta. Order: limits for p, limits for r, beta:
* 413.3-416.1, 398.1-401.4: 1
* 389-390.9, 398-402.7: 10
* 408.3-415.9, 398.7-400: 0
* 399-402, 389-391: -3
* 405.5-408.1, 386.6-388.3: -3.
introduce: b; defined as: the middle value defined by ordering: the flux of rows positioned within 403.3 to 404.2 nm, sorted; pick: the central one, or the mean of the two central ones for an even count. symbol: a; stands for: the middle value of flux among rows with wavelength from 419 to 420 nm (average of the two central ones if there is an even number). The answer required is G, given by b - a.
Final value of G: 1.1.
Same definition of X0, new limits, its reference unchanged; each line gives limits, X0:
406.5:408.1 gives 407.679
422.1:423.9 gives 422.589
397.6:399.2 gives 397.666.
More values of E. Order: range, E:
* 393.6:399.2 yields 5.4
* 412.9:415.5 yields 2.0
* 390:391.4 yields 2.9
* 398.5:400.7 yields 1.8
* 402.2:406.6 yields 3.0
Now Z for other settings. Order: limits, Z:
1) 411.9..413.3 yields 0.055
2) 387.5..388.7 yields 0.092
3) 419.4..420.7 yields 0.056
